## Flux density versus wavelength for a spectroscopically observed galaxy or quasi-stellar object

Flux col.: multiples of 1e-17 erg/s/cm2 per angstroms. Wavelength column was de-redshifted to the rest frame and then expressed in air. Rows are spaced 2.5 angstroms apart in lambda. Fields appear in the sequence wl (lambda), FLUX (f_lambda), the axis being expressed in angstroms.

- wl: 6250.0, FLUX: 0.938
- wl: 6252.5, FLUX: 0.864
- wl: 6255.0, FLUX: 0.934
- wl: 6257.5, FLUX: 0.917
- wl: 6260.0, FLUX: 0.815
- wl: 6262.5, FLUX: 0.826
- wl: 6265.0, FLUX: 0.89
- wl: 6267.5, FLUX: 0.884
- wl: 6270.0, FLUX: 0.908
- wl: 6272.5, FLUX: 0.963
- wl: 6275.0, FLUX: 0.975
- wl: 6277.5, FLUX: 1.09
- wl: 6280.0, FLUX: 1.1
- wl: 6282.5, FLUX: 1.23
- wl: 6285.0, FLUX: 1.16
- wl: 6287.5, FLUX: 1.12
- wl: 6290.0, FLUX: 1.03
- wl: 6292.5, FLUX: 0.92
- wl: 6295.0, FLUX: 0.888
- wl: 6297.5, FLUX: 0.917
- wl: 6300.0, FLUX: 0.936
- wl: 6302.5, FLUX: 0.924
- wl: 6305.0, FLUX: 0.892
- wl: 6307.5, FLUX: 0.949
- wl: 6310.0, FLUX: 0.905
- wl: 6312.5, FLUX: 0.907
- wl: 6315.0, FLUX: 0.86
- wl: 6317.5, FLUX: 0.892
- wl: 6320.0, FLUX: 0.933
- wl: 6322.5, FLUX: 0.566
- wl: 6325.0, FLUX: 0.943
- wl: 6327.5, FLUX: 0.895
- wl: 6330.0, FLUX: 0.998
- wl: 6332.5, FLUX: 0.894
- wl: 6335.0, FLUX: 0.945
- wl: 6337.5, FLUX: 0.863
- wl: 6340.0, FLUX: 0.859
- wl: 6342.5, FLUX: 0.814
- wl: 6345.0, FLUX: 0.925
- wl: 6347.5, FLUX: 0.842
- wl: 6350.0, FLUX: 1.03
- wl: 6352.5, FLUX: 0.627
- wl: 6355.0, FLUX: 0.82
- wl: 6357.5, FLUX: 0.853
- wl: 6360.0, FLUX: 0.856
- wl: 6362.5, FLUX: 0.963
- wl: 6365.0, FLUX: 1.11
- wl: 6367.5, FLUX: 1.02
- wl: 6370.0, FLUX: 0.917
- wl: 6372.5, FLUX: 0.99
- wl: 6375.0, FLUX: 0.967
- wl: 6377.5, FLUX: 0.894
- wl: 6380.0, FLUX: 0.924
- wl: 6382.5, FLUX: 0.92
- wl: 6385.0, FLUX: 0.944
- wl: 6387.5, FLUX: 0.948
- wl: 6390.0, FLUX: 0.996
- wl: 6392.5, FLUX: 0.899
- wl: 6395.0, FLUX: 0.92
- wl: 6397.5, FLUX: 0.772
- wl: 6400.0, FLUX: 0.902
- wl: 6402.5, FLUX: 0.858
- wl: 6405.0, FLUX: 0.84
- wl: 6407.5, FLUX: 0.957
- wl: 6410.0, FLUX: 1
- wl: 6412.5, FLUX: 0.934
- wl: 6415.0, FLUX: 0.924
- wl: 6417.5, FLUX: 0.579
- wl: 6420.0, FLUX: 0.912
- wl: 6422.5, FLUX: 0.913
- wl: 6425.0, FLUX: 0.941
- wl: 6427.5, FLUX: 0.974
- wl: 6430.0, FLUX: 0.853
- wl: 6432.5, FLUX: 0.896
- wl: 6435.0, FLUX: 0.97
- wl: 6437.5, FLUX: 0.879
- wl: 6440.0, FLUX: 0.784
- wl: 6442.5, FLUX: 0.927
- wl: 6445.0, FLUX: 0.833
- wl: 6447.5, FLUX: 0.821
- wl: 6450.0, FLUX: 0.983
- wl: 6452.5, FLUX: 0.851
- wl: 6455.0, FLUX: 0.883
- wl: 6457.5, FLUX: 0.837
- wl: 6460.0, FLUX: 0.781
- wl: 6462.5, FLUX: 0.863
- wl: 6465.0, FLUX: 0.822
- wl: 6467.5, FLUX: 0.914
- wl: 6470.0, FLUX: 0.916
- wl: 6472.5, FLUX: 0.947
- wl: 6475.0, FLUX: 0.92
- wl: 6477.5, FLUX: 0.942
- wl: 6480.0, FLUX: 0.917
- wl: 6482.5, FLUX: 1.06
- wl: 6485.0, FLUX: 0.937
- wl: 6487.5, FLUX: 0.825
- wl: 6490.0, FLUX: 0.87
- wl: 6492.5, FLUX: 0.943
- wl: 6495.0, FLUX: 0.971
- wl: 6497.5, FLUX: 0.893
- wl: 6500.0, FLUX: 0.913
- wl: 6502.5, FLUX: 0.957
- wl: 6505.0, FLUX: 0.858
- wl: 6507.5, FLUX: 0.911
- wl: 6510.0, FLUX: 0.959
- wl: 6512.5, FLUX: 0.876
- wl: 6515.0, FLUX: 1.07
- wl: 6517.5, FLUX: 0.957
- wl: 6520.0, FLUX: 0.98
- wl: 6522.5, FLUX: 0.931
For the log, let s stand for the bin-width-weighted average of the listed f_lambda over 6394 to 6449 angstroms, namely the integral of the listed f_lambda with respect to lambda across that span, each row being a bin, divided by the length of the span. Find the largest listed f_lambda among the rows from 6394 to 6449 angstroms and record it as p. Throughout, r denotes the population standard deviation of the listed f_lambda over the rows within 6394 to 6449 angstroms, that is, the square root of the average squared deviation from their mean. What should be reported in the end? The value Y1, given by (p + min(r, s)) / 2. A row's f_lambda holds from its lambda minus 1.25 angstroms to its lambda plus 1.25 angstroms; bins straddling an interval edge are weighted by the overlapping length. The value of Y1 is 0.544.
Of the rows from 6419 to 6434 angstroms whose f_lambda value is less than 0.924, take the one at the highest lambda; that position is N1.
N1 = 6432.5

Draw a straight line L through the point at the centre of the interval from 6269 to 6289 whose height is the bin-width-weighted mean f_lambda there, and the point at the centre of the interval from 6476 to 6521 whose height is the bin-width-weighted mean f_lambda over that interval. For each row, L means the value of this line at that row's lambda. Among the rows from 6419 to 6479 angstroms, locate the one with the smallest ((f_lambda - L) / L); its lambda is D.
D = 6440.0 angstroms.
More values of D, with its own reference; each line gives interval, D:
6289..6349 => 6322.5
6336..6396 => 6352.5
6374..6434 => 6417.5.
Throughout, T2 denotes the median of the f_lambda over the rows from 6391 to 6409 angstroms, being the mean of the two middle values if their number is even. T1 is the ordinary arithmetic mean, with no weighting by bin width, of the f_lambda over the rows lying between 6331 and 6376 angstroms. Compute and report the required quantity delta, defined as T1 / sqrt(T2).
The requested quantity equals 0.955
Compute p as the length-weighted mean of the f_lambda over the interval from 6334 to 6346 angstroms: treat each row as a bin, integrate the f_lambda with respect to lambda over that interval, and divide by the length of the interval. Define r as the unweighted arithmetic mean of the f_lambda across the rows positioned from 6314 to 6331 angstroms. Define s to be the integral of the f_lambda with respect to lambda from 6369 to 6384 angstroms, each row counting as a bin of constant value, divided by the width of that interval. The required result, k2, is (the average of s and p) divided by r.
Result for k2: 1.04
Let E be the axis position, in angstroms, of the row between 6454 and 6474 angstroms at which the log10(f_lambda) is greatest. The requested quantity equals 6472.5 angstroms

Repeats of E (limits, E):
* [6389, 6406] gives 6390.0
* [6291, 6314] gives 6307.5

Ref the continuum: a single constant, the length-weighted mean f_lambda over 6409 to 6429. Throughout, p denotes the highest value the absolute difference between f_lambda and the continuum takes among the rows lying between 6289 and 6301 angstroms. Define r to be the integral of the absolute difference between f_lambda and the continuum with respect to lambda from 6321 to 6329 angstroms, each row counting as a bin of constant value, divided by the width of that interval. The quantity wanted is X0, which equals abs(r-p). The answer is 0.01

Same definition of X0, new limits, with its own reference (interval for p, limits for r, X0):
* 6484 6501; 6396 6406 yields 0.02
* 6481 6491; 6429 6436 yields 0.13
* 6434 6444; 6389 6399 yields 0.05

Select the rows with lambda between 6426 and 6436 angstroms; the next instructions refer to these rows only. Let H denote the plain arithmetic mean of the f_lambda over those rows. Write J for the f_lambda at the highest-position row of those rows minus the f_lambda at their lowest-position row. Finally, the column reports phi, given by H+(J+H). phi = 1.84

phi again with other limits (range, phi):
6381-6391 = 1.98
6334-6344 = 1.61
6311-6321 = 1.82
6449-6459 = 1.63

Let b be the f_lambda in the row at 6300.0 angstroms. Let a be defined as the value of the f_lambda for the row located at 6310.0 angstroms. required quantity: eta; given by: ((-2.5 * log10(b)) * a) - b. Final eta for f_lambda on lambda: -0.9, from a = 0.905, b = 0.936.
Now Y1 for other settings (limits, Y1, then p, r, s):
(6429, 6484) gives 0.563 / 1.06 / 0.066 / 0.891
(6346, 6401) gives 0.604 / 1.11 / 0.097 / 0.914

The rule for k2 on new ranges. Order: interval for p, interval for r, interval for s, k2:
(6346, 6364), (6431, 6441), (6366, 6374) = 1.04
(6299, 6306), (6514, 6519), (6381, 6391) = 0.92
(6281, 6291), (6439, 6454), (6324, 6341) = 1.18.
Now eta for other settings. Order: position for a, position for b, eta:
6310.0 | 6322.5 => 0.0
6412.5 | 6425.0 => -0.9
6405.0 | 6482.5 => -1.1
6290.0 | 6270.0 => -0.8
